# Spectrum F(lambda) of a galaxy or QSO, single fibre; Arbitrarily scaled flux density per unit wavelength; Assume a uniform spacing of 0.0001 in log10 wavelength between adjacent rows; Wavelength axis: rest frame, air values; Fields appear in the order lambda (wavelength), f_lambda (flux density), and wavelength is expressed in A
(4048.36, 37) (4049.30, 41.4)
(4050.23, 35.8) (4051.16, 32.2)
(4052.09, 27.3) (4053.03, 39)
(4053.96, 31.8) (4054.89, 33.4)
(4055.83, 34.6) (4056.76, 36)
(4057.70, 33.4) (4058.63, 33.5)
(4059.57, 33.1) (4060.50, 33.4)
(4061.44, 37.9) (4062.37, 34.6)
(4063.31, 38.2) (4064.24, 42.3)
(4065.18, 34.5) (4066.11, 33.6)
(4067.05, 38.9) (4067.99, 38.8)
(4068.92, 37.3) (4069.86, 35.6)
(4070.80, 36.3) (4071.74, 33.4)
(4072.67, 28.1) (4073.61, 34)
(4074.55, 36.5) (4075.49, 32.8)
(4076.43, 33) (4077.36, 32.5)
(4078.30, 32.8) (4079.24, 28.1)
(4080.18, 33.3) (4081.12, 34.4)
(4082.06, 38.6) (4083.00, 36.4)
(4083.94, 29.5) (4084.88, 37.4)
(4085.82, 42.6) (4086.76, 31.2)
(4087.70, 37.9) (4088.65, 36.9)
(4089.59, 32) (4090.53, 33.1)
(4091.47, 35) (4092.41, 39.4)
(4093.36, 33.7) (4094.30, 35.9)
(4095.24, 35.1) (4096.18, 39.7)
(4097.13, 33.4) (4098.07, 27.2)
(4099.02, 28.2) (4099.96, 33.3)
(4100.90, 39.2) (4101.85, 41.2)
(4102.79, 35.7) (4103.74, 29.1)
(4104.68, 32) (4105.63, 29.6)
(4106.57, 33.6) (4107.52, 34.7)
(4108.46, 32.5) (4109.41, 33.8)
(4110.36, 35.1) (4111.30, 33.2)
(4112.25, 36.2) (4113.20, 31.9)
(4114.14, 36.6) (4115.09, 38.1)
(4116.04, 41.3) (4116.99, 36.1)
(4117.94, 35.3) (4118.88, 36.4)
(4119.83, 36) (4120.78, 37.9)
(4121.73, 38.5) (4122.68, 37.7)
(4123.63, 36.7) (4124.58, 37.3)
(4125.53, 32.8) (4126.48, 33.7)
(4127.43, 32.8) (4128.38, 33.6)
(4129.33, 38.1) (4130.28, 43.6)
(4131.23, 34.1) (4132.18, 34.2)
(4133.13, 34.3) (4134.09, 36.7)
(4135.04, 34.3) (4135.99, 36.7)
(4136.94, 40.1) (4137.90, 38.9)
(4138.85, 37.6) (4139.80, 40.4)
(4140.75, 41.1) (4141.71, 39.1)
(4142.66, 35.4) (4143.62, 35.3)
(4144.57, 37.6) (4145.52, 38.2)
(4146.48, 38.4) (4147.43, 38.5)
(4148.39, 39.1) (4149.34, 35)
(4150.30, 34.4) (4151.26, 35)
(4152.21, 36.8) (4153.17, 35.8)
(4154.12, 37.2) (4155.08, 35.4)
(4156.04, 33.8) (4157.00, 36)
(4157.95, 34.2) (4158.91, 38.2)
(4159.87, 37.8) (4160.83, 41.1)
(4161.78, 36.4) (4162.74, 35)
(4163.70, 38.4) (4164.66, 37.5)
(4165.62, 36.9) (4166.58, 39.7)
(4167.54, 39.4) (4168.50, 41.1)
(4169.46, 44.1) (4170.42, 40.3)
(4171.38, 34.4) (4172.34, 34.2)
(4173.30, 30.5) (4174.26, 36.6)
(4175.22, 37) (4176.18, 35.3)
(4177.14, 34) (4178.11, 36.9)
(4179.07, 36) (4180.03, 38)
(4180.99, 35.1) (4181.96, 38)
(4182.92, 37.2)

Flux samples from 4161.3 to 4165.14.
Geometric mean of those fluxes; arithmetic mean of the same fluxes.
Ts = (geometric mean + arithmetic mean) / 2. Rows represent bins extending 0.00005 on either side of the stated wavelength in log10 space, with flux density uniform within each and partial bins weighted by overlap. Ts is 36.8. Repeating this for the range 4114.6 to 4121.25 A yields 37.3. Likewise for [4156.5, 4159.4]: 36.1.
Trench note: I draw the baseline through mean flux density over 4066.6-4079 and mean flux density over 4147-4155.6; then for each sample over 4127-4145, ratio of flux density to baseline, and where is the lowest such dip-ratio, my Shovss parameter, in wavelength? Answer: 4127.43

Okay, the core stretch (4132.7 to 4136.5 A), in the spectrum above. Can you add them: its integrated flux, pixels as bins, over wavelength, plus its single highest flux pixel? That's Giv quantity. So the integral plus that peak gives 172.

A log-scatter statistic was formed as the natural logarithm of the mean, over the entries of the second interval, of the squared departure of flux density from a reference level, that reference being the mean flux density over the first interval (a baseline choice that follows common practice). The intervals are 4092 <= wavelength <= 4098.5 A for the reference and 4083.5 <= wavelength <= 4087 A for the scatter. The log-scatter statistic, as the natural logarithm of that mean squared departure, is 3.3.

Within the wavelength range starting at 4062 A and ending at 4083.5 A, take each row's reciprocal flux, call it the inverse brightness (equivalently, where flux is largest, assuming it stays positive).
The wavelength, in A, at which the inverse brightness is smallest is 4064.24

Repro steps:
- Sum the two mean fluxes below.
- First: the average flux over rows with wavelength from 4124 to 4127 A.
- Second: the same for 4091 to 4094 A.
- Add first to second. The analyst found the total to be 71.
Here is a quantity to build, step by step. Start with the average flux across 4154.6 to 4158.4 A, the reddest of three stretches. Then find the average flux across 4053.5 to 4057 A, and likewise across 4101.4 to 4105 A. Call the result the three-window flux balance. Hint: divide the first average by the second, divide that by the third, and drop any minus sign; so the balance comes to 0.0298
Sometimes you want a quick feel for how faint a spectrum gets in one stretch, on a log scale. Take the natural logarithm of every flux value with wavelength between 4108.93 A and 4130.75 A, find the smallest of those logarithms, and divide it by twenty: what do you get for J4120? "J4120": 0.1731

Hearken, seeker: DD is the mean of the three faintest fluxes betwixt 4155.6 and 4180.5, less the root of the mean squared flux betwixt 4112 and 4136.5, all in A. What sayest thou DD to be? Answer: -3.5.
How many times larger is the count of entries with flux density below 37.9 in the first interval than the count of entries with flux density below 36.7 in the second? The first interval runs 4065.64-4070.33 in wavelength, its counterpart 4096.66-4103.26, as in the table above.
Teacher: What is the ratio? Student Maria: 0.6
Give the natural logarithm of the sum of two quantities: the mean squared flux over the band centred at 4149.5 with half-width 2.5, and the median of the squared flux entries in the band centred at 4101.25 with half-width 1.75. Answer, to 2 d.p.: 7.91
